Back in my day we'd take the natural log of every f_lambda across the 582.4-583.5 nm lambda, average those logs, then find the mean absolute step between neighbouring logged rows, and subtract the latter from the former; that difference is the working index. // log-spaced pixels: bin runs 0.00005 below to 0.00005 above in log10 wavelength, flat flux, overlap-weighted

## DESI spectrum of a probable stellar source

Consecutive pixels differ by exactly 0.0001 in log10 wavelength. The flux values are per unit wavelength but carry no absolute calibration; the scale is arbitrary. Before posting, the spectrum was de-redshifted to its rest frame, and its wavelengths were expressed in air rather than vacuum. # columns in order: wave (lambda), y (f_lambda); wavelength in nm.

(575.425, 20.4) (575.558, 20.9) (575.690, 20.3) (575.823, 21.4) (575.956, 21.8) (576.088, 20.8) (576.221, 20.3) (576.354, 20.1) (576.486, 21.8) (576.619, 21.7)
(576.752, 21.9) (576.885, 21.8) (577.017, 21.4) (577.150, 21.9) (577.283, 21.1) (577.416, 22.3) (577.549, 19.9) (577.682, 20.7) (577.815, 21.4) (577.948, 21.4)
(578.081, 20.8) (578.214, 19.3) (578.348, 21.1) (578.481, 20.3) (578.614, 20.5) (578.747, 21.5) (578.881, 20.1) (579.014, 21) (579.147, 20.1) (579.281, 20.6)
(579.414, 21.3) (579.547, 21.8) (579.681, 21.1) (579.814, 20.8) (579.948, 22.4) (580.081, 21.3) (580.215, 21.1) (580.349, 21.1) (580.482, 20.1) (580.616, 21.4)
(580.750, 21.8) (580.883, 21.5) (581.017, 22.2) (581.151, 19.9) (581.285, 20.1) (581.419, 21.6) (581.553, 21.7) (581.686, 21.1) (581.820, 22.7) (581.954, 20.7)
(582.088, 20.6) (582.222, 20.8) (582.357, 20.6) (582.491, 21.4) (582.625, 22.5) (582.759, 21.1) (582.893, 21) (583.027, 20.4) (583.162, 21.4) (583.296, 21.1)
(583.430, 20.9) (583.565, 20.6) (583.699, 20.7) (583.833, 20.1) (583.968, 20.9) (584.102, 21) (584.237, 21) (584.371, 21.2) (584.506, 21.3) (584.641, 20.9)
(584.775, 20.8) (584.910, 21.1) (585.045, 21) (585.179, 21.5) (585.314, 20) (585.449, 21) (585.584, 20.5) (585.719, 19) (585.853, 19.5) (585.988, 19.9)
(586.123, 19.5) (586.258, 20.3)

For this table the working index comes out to 3.023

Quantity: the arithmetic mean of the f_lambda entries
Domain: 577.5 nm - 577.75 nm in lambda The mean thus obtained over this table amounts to 20.3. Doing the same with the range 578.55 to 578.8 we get 21.0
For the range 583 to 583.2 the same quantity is 20.9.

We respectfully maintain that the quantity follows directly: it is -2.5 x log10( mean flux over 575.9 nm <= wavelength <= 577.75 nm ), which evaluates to -3.32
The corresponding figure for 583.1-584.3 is -3.30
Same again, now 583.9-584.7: -3.31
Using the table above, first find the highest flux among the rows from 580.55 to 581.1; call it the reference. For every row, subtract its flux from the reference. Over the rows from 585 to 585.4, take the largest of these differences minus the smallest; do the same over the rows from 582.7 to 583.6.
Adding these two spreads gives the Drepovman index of 2.5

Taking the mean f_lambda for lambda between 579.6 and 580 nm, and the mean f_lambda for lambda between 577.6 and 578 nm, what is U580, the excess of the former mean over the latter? 0.27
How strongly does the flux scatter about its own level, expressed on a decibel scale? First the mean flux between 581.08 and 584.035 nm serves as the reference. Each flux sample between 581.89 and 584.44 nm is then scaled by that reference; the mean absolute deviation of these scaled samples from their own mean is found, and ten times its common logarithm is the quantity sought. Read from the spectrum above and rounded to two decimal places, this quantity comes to -17.98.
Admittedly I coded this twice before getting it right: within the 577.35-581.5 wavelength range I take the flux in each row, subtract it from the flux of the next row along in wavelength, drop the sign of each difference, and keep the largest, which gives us 2.40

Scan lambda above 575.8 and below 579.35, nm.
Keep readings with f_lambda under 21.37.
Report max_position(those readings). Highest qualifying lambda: 579.281 nm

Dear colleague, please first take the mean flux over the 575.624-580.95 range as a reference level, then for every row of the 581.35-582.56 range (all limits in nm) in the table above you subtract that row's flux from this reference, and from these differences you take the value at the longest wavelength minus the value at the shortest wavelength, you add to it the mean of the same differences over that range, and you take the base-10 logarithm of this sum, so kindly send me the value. -1.5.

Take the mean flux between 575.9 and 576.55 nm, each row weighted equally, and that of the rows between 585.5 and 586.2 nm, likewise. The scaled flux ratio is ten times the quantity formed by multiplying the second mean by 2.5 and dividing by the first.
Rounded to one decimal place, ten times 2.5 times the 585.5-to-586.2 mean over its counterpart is 23.5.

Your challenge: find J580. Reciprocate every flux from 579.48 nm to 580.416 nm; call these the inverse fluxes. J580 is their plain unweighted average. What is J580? 0.0468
